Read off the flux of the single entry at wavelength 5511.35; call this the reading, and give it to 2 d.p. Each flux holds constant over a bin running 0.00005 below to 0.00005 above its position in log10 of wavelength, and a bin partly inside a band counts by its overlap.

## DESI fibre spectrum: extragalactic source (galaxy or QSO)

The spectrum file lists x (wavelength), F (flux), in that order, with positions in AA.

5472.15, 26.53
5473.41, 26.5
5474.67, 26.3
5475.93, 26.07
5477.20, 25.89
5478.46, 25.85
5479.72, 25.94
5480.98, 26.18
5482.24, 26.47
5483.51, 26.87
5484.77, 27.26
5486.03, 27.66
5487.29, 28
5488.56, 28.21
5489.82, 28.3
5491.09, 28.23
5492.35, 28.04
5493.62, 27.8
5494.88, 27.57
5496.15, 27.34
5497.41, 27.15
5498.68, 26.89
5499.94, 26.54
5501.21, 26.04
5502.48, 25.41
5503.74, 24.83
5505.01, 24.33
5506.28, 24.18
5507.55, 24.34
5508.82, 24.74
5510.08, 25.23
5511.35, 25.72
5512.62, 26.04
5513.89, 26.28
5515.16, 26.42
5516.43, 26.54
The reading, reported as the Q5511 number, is 25.72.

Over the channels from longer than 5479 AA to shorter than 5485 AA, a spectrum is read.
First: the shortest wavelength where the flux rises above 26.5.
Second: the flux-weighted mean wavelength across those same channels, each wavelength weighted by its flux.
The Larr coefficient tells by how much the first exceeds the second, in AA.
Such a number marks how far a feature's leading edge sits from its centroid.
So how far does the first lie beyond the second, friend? 1.2 AA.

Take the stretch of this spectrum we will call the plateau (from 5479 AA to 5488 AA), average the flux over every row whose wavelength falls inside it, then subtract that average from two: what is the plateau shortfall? -24.9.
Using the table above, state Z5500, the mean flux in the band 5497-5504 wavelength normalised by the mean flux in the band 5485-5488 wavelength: 0.94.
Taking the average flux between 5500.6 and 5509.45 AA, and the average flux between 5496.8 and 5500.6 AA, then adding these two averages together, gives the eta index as 51.7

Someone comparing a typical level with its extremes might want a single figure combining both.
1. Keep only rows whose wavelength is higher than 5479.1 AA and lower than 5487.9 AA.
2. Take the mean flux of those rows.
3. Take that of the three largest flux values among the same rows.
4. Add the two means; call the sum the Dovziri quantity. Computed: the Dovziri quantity 54.6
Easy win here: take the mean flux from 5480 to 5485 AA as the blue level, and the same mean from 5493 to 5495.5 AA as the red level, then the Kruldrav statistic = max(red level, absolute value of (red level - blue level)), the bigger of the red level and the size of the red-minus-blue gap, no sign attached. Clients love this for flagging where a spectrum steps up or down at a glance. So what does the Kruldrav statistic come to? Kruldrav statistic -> 27.7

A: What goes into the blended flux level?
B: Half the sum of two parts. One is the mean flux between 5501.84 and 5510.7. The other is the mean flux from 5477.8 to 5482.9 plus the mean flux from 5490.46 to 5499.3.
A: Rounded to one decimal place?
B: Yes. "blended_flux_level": 39.2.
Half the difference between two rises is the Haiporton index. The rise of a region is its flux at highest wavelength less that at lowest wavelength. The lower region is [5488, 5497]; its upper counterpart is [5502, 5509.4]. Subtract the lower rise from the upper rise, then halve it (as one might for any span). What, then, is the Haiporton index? 0.1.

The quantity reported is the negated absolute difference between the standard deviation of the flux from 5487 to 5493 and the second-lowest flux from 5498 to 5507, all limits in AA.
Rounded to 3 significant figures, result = -24.2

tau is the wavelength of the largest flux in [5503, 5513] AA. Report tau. 5512.62 AA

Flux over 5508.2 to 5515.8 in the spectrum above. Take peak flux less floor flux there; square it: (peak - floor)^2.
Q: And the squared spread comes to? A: 2.8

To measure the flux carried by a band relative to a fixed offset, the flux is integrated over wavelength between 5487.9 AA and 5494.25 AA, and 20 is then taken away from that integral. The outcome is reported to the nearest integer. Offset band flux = 158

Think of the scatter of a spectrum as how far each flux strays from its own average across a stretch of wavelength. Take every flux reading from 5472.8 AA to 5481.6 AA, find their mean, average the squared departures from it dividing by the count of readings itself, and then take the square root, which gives 0.2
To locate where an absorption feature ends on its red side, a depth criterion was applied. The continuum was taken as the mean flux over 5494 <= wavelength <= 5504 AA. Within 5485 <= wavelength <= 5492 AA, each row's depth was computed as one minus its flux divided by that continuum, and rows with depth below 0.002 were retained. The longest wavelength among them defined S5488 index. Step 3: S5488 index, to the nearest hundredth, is 5491.09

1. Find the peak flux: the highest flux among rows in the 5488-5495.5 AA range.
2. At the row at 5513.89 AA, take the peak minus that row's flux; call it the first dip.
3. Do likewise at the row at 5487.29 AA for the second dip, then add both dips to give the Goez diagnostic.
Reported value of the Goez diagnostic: 2.3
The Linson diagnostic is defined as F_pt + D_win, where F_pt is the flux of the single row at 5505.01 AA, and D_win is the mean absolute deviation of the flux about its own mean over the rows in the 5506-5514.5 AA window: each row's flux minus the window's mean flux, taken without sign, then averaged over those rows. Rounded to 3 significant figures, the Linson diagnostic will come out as 25.0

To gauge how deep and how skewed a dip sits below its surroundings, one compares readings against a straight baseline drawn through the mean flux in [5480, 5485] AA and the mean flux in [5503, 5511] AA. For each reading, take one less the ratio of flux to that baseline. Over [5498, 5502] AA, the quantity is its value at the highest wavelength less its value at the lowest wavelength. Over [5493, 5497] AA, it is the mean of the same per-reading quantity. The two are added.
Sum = -0.050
